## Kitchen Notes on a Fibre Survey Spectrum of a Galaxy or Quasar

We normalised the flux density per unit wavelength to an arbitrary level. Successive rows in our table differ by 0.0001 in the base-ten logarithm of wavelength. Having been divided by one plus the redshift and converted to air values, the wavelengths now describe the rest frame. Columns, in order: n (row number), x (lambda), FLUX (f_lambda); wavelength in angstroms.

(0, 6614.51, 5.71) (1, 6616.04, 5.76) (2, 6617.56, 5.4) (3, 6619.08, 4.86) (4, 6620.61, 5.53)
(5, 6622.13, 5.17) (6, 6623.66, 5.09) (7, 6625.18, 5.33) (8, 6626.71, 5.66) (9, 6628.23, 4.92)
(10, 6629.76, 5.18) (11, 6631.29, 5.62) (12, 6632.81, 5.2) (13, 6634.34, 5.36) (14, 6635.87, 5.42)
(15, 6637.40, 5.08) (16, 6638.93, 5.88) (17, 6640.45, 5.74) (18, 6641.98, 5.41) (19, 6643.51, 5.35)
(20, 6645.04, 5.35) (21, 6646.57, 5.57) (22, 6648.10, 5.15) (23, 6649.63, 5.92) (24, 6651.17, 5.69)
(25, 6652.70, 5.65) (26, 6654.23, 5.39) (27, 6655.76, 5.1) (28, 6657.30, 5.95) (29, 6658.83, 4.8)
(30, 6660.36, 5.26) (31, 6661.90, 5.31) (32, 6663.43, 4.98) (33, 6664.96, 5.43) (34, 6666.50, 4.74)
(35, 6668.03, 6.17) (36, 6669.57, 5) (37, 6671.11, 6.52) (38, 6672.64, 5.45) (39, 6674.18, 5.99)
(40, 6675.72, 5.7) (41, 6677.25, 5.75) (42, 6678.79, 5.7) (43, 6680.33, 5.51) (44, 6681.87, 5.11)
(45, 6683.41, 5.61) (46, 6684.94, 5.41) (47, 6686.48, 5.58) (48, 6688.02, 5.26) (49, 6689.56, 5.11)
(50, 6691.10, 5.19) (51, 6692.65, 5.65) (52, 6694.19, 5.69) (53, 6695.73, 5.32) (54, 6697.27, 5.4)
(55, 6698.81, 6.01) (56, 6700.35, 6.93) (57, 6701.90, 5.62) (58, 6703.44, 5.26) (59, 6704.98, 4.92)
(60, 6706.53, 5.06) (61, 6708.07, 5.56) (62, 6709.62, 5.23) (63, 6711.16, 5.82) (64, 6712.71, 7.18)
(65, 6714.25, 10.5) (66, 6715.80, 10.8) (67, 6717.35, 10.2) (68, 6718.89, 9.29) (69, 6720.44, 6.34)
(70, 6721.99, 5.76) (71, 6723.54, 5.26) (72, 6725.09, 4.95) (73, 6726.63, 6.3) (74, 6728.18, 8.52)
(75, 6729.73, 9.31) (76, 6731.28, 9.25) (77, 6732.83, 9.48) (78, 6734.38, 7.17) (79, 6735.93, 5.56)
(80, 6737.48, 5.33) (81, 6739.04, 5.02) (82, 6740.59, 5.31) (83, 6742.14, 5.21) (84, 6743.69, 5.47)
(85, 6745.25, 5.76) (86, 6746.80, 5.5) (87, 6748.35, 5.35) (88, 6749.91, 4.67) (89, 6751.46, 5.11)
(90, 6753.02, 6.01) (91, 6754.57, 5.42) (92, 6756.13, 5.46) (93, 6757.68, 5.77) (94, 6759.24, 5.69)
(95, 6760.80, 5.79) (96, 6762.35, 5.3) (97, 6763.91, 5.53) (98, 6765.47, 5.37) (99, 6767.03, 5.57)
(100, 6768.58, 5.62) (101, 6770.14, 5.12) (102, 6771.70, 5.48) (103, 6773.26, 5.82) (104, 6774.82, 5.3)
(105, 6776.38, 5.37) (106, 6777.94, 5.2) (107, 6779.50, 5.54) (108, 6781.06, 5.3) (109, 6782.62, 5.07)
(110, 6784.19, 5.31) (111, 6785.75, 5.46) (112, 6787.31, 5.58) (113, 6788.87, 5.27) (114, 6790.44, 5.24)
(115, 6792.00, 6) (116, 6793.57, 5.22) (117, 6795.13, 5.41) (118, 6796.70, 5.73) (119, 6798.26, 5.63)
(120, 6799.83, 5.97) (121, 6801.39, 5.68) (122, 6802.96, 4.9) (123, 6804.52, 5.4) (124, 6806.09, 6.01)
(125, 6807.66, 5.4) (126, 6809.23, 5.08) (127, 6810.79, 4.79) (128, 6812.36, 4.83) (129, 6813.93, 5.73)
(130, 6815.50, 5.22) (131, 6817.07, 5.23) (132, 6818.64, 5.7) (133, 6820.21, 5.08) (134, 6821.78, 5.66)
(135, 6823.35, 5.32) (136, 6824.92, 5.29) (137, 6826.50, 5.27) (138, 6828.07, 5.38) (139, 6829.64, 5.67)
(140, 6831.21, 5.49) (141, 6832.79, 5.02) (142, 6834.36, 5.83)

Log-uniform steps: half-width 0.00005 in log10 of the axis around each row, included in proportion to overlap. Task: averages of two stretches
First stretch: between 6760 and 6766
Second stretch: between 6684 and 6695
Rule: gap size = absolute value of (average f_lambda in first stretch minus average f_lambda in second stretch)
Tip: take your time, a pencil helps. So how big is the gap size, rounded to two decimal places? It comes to 0.08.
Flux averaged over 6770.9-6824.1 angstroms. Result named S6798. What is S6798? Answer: 5.41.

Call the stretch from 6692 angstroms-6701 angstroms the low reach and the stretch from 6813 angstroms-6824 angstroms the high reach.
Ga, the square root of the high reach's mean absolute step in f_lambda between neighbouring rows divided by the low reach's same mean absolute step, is 1.02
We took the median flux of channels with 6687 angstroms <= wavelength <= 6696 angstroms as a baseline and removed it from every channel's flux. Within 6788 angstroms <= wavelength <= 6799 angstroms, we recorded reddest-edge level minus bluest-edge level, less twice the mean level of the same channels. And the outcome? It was -0.1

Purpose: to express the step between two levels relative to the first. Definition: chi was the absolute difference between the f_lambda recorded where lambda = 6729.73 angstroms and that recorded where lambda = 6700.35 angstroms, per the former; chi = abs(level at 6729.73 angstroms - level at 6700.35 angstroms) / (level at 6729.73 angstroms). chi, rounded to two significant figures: 0.26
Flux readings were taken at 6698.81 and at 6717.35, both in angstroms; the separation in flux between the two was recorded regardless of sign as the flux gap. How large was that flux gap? 4.2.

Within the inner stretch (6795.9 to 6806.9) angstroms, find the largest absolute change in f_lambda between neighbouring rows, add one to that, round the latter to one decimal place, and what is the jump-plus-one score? 1.8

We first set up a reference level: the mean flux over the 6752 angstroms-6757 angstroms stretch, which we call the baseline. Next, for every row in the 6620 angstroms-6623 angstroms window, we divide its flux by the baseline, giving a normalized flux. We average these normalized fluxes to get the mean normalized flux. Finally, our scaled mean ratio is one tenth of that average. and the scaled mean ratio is 0.0950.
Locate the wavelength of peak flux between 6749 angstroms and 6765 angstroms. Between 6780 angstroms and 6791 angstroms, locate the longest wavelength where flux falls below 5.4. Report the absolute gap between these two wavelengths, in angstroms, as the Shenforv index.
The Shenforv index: 37.4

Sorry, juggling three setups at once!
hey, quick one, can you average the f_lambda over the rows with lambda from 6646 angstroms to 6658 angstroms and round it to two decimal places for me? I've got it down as 5.55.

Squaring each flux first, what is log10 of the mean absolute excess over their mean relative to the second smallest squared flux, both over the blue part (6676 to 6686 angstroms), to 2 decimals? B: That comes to -1.19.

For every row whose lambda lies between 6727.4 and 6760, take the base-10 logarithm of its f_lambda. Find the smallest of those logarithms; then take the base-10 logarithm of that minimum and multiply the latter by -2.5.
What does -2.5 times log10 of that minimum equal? 0.44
